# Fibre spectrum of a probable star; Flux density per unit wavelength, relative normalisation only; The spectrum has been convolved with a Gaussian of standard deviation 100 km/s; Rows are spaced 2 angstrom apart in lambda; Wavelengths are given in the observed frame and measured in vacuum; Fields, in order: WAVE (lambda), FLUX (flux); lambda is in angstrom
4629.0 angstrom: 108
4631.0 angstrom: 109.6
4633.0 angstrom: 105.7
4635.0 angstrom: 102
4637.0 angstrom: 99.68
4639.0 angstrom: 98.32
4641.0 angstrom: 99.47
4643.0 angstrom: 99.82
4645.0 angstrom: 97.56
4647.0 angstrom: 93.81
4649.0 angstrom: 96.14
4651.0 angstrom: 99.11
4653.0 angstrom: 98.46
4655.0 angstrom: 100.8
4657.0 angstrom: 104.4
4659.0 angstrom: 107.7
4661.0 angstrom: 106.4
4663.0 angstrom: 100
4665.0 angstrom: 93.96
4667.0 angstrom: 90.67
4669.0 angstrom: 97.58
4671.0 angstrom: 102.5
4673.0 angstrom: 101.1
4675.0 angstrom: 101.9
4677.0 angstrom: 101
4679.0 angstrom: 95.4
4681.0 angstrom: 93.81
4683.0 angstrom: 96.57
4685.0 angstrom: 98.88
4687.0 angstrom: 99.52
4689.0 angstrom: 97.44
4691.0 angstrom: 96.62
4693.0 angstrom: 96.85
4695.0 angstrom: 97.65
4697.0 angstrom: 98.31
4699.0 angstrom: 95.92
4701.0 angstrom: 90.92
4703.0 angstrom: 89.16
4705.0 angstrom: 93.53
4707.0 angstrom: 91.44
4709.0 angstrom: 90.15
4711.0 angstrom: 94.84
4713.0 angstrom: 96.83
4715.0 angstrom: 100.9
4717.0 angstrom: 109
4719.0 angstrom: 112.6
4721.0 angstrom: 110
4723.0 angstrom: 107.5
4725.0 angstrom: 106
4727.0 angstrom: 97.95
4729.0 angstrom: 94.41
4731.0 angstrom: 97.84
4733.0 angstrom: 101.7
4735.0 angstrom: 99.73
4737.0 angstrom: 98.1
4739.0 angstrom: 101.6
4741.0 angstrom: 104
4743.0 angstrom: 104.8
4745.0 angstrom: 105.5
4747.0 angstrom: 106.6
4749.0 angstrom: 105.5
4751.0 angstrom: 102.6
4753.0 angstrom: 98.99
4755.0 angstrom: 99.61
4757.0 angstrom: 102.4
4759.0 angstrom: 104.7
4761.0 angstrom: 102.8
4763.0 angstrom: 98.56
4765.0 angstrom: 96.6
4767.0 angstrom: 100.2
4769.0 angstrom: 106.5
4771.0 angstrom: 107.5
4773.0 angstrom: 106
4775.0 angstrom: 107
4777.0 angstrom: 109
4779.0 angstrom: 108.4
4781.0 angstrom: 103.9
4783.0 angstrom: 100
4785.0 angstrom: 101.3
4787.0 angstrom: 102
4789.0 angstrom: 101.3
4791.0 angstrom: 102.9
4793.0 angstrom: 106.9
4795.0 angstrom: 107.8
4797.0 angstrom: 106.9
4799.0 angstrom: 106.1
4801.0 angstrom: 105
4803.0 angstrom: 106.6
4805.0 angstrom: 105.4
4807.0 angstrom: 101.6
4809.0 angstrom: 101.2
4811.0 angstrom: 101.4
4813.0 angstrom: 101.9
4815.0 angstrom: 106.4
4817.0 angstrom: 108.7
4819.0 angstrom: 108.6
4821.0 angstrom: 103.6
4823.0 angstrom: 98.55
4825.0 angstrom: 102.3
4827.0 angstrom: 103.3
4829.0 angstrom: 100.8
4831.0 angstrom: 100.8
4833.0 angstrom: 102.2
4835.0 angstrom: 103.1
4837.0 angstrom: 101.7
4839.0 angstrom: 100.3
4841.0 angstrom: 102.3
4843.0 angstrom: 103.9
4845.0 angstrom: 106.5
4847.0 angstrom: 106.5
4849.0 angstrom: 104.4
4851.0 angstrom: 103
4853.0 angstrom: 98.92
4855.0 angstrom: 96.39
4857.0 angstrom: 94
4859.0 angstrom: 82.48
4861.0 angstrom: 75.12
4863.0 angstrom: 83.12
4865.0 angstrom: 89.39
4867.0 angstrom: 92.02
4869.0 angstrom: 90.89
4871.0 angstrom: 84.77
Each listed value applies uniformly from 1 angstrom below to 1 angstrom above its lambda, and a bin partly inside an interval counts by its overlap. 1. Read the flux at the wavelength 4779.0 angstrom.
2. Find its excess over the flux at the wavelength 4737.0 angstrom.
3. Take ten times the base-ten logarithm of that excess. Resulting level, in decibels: 10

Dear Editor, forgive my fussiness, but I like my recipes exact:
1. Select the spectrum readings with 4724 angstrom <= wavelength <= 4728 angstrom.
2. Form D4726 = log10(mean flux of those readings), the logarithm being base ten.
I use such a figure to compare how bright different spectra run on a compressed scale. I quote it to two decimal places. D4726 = 2.01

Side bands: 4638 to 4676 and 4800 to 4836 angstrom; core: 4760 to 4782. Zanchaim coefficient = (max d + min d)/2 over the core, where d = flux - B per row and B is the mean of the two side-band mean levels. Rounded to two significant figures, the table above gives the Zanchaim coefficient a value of 1.4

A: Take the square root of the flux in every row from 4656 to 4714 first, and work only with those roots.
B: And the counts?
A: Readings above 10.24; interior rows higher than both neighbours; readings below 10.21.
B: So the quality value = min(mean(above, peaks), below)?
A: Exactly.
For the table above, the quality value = 4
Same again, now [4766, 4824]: 11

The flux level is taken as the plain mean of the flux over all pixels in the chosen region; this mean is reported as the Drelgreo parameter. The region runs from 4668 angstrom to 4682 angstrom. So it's 99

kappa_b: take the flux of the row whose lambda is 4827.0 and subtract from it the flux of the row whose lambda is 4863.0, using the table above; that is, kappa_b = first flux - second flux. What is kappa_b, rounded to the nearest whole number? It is 20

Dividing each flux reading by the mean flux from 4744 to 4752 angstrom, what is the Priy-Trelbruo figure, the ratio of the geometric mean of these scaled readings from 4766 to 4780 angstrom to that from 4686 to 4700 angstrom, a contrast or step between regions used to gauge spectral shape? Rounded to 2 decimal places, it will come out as 1.09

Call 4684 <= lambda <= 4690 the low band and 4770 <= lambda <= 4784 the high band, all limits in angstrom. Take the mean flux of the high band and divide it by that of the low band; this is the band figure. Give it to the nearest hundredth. 1.07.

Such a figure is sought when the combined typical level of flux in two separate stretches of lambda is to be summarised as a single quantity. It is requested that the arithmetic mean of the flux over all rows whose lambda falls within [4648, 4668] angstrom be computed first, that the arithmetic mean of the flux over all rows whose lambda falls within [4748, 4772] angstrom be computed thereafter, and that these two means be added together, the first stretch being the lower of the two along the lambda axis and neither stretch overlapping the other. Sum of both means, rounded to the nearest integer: 202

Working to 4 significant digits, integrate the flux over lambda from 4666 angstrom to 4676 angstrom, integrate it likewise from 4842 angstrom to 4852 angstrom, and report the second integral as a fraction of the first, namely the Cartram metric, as 1.062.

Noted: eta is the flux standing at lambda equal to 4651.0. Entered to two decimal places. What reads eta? 99.11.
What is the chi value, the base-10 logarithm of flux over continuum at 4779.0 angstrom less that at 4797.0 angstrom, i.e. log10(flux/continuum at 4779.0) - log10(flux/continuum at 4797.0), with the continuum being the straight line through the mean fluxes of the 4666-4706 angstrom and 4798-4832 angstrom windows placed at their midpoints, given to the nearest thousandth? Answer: 0.010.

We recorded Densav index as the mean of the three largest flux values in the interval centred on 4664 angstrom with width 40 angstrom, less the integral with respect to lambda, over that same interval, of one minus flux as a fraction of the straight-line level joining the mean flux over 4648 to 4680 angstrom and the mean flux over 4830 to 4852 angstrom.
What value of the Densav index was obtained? 106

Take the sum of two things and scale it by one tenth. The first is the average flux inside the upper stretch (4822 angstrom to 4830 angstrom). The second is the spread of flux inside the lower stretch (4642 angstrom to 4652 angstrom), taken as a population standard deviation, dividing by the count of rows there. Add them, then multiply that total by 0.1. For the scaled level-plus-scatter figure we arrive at 10.3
